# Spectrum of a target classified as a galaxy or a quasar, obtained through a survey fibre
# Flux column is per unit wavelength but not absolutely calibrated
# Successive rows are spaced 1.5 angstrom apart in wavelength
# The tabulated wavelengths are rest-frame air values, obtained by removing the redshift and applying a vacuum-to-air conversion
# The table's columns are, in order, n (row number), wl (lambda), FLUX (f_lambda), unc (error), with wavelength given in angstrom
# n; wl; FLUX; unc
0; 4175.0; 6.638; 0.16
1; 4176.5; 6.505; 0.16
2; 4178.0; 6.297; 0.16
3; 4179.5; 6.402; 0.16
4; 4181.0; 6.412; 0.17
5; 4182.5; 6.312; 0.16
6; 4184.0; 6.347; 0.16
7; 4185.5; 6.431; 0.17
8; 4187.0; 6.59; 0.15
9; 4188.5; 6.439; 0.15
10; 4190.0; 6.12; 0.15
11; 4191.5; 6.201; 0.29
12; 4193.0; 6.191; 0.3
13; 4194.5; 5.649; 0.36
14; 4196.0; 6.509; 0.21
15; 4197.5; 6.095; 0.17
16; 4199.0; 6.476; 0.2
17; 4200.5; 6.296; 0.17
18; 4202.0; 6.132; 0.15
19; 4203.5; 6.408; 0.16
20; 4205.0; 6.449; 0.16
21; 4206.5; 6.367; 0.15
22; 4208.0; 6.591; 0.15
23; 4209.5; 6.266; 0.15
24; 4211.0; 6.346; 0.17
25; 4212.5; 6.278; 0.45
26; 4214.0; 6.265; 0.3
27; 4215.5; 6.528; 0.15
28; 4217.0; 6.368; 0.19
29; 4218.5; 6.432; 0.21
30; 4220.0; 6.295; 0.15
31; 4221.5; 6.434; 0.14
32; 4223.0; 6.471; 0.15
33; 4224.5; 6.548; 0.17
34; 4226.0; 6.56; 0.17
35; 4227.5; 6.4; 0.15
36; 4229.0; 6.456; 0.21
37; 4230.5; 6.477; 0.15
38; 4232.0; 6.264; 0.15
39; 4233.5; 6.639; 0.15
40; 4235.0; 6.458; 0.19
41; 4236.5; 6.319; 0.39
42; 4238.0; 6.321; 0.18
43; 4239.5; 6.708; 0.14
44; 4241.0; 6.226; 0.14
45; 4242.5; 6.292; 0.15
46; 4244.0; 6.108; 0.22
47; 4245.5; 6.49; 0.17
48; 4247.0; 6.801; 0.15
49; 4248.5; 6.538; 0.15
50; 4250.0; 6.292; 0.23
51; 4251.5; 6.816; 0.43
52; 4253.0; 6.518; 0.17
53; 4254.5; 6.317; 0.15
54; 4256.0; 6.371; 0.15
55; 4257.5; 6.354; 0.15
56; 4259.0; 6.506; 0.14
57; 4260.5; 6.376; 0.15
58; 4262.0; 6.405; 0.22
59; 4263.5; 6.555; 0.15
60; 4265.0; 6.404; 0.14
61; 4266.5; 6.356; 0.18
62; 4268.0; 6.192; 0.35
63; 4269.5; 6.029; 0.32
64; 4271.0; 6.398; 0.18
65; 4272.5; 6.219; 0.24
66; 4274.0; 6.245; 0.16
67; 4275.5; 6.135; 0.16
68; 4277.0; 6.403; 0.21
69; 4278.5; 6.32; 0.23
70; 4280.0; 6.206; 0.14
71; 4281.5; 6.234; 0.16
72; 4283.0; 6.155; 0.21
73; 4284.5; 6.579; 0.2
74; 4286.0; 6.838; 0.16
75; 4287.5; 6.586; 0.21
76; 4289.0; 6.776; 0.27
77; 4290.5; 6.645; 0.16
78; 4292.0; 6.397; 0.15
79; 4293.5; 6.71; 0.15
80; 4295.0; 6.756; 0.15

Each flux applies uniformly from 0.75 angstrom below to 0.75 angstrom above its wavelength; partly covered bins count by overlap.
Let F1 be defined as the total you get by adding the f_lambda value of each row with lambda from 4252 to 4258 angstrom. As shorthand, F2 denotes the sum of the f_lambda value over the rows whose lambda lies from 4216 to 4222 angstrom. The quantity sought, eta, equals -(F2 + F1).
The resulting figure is -51.09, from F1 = 25.6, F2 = 25.5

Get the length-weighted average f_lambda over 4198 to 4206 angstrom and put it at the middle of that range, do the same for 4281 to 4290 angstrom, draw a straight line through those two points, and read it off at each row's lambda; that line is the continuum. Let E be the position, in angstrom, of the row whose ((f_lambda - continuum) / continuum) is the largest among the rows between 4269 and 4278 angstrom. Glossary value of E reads 4271.0 angstrom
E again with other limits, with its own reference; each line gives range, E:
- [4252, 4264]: 4263.5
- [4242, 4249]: 4247.0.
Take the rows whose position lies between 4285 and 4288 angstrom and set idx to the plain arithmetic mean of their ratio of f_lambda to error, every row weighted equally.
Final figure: 37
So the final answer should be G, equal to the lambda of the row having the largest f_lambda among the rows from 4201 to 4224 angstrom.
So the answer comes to 4208.0 angstrom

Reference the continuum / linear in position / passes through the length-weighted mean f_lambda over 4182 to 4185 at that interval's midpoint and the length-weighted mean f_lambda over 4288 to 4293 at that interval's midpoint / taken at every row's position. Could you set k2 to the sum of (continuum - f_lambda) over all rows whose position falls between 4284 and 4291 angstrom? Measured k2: -0.41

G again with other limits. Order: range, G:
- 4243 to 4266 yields 4251.5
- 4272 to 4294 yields 4286.0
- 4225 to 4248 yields 4247.0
